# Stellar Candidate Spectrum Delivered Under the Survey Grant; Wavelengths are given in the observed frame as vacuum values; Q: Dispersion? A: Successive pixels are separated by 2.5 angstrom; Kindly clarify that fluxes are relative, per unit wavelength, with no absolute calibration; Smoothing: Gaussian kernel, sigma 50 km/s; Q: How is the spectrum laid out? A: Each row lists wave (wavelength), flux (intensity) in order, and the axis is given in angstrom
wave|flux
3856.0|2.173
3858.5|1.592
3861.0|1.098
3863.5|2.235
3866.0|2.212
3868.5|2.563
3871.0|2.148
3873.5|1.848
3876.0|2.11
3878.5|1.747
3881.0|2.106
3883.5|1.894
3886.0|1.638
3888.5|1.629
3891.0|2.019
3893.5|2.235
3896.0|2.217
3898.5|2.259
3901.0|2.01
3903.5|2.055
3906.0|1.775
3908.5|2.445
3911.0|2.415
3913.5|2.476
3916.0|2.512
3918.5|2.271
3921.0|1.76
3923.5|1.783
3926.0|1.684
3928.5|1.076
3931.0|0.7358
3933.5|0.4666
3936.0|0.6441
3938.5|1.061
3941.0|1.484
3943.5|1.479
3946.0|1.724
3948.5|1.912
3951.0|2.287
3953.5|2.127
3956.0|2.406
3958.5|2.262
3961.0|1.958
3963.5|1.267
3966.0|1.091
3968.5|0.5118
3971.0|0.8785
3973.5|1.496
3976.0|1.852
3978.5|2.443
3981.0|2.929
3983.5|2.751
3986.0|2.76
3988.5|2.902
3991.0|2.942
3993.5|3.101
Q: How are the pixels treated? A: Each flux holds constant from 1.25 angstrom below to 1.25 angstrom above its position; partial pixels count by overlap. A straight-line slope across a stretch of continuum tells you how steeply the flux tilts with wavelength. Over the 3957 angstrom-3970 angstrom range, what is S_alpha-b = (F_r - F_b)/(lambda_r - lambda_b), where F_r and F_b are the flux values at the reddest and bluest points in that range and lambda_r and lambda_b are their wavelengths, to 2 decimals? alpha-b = -0.18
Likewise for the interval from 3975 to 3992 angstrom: 0.07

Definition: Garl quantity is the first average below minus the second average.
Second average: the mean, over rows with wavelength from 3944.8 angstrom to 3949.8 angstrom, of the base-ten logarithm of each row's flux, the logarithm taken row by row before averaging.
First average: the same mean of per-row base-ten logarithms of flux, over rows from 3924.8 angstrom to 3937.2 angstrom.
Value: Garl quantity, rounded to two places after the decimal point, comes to -0.34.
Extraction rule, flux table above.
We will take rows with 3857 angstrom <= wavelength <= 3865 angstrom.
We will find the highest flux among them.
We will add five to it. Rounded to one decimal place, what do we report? 7.2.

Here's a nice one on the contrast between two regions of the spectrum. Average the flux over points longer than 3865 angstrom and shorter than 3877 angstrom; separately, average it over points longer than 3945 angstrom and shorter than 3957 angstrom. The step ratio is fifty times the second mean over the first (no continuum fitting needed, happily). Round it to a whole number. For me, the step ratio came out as 48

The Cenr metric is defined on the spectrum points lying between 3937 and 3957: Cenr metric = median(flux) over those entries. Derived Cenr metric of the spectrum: 1.8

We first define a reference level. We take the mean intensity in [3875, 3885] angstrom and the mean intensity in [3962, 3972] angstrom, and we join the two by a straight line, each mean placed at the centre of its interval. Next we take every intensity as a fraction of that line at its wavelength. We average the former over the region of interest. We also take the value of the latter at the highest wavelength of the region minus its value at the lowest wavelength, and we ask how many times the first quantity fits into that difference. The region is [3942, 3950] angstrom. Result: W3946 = 0.30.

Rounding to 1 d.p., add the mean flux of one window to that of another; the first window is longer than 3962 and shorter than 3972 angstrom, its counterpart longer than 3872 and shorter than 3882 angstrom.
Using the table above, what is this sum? 2.9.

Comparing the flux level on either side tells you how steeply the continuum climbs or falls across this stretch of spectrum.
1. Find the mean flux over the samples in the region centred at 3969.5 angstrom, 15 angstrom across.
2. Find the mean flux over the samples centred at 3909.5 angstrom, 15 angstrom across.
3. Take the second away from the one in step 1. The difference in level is -1.1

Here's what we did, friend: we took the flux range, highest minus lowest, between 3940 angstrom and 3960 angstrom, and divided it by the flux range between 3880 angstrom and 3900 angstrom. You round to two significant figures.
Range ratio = 1.5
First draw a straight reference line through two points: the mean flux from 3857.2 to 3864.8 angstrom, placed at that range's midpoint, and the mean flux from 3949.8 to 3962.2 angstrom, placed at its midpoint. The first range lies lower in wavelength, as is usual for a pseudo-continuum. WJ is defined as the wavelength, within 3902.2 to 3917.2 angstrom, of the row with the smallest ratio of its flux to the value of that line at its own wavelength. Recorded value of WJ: 3906.0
